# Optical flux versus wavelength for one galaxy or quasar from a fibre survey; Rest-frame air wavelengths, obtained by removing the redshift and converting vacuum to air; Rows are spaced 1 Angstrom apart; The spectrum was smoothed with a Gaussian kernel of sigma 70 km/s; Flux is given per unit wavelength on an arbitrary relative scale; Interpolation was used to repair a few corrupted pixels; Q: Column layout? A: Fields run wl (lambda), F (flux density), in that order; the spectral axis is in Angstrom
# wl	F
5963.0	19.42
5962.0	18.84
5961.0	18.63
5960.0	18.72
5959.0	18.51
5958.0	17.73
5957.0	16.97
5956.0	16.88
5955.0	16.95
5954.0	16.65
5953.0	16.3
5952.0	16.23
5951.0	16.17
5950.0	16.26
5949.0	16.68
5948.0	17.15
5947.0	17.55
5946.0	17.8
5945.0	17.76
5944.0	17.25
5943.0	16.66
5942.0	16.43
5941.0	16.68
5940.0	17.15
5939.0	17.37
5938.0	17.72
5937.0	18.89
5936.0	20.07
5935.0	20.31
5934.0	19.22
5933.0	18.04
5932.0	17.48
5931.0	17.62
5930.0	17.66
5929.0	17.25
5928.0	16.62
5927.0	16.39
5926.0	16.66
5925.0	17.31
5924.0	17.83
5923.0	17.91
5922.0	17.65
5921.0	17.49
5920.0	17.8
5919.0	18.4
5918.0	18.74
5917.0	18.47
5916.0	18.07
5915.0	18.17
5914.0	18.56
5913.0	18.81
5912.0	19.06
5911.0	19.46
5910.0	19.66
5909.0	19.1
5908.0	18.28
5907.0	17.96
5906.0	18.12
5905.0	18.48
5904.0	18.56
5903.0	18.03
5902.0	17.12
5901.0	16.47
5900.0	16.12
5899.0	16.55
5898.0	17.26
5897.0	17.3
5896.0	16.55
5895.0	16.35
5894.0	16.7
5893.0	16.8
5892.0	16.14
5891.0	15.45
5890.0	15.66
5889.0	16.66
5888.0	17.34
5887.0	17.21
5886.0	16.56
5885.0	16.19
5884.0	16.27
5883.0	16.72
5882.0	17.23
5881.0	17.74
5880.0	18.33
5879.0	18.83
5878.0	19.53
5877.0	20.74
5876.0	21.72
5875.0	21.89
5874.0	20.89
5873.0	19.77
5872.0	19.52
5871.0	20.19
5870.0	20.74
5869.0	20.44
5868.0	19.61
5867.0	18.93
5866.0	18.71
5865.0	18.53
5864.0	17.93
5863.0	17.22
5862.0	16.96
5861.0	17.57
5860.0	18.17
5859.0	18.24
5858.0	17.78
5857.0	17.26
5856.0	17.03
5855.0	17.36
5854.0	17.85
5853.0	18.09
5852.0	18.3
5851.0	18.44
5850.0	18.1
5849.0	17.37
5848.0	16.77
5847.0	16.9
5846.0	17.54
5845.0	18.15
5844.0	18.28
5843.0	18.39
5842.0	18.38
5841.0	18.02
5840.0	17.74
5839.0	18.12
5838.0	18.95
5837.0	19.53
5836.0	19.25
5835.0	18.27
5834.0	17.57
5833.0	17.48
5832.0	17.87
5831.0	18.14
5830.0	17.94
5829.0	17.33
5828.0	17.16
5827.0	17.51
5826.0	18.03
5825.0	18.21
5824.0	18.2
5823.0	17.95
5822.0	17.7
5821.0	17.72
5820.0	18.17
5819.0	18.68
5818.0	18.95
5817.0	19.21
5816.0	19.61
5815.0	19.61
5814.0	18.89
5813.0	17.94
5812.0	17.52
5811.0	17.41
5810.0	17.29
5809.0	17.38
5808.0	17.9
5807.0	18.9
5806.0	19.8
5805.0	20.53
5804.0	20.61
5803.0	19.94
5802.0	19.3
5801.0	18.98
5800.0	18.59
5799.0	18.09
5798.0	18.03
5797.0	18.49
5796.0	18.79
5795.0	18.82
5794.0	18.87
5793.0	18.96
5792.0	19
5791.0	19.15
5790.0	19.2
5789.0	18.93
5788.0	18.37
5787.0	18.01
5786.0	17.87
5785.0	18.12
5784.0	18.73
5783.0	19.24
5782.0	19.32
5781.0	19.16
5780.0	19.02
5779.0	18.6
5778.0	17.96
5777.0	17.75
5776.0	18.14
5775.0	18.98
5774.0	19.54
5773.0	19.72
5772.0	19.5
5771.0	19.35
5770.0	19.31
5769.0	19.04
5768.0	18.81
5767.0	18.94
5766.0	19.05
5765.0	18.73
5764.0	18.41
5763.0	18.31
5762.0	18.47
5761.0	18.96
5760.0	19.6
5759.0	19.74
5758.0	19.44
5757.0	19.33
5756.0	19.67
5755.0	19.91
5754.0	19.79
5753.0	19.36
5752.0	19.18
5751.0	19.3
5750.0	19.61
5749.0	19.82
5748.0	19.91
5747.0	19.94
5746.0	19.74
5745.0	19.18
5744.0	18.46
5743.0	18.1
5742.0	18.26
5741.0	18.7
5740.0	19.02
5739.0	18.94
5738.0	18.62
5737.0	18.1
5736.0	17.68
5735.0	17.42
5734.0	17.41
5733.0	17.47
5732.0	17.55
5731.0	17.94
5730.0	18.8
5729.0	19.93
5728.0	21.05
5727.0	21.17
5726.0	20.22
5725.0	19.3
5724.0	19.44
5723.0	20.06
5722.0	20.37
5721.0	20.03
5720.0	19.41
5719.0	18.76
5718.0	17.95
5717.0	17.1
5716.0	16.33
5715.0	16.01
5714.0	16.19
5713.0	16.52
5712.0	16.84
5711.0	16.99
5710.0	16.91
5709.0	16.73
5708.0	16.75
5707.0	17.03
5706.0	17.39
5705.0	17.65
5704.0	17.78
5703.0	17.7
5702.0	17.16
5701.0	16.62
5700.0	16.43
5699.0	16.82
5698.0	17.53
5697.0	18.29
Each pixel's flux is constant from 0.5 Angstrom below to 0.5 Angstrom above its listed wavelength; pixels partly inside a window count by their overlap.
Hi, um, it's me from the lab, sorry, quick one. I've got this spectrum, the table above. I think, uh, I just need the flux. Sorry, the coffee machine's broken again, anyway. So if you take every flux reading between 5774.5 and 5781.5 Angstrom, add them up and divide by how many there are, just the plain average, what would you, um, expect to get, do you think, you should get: 18.5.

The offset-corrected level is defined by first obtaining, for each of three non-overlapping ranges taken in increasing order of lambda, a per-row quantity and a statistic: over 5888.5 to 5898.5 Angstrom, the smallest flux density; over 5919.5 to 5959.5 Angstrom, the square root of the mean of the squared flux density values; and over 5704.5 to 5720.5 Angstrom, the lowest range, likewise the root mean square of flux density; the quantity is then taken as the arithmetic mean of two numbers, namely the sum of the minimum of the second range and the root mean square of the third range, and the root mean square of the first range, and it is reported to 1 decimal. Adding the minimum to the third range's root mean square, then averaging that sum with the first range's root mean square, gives 25.0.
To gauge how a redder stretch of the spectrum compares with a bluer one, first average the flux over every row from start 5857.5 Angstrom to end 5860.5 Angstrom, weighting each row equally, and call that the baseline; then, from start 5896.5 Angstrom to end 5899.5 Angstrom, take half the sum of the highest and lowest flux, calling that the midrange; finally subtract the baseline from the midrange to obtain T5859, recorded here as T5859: -1.1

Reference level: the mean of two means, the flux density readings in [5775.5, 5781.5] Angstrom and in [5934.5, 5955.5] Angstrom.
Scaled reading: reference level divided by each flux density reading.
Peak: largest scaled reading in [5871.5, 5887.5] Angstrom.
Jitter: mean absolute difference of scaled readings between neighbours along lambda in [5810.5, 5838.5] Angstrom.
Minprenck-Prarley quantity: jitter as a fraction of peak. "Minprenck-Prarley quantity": 0.018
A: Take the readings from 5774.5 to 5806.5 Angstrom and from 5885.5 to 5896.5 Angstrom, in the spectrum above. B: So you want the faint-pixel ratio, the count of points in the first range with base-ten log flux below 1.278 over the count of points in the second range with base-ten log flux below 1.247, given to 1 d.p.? 1.6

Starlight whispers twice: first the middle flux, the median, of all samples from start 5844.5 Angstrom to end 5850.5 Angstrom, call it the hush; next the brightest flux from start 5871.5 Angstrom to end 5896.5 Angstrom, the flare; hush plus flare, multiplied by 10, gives 393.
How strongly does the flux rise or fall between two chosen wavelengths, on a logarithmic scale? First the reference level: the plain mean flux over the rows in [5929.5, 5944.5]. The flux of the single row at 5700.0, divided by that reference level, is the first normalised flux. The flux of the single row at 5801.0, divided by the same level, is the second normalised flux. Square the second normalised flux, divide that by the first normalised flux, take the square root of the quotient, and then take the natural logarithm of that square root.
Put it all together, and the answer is 0.10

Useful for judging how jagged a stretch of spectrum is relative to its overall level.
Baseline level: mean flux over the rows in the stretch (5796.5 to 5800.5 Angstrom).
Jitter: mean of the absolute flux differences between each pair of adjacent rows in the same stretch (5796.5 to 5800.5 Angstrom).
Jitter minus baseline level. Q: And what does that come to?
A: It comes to -18.0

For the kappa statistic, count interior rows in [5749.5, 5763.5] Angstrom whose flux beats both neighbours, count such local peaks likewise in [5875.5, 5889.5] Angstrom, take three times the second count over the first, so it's 1.5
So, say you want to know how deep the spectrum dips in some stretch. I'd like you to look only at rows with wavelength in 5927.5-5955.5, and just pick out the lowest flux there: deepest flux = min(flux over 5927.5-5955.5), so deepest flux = 16.17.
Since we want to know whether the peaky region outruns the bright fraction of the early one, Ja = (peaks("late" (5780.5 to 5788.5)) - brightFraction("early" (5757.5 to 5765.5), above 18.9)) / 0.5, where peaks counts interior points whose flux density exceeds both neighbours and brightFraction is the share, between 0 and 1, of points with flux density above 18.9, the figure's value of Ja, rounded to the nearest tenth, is 1.0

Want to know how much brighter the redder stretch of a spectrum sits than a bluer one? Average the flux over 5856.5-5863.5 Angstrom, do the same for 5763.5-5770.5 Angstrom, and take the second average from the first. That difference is -1.3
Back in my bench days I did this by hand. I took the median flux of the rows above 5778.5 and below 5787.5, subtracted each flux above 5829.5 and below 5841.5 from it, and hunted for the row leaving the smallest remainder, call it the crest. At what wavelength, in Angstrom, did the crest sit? 5837.0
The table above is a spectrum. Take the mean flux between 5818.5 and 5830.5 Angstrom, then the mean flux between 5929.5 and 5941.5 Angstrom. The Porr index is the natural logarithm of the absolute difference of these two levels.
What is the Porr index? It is -1.2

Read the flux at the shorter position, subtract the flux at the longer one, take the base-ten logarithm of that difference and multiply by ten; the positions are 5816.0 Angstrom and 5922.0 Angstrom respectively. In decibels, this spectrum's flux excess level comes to 2.9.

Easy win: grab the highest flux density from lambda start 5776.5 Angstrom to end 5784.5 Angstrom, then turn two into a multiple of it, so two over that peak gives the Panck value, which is 0.104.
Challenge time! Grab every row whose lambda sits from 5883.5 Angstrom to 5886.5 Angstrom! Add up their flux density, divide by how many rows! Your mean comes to 16.3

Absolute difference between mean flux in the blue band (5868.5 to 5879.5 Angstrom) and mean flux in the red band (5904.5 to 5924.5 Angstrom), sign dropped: 2.0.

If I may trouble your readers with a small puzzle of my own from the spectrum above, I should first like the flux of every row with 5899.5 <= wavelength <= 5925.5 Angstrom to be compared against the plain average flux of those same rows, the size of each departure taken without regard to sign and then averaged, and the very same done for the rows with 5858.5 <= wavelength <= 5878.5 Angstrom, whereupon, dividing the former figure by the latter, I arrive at 0.5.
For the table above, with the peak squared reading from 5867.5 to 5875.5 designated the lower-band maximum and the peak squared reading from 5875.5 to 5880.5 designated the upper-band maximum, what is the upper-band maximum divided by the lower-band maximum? 0.98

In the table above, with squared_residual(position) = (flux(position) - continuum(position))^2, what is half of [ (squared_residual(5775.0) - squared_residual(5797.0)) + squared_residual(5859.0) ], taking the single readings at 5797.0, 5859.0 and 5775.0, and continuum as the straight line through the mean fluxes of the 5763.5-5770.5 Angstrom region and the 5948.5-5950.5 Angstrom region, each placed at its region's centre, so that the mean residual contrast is 0.18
